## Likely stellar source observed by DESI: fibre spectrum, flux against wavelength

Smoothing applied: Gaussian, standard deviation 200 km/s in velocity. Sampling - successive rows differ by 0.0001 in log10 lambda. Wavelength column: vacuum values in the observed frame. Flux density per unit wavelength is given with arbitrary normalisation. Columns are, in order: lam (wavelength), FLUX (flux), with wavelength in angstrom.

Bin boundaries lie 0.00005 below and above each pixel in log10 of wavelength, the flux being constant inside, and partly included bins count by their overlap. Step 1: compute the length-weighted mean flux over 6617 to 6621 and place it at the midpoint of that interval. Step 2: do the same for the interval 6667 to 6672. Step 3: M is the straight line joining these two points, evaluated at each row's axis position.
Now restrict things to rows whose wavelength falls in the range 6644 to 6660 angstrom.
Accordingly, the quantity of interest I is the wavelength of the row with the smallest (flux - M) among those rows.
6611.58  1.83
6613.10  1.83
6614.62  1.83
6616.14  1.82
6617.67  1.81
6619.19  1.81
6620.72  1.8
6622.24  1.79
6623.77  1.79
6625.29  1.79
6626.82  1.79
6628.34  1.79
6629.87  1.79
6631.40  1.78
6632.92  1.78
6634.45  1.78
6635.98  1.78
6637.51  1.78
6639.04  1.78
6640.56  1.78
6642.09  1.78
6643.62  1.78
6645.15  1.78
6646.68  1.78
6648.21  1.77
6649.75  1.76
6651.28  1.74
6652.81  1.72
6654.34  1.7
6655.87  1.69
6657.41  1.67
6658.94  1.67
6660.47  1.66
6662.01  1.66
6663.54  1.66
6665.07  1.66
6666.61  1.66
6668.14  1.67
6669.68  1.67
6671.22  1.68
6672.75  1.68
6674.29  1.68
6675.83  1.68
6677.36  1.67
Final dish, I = 6657.41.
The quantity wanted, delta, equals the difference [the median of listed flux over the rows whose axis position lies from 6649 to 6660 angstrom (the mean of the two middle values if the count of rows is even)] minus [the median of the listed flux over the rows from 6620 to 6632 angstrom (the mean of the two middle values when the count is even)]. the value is -0.09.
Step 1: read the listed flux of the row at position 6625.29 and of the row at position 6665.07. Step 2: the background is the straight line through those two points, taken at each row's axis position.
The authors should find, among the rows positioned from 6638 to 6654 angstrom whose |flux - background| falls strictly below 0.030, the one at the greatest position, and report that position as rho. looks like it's 6652.81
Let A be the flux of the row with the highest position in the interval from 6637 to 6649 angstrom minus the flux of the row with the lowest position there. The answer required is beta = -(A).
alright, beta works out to 0.010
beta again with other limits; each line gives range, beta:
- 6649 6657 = 0.070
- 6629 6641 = 0.010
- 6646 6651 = 0.020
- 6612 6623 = 0.040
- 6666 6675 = -0.020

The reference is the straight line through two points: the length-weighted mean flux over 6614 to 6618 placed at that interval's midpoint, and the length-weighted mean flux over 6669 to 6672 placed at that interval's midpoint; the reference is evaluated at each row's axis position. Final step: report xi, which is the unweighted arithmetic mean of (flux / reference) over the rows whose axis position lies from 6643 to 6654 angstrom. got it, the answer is 1.015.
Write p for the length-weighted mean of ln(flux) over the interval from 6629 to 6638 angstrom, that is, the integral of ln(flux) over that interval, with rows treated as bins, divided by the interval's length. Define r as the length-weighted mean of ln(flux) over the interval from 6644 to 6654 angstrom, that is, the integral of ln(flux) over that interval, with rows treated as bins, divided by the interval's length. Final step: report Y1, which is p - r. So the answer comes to 0.014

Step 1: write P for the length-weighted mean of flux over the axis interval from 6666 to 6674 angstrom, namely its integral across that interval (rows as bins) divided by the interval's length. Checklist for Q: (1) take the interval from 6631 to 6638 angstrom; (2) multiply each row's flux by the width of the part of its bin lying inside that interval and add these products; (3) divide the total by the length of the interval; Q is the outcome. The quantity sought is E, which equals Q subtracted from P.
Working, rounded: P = 1.67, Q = 1.78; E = -0.108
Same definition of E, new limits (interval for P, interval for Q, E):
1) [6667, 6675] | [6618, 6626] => -0.122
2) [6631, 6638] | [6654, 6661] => 0.102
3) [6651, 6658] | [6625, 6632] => -0.085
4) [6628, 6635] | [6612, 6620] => -0.037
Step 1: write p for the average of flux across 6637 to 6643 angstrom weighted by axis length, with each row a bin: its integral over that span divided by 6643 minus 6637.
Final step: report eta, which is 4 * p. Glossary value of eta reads 7.13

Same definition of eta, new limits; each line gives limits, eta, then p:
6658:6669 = 6.65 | 1.66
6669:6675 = 6.71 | 1.68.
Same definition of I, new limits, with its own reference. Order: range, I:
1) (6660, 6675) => 6660.47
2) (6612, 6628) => 6622.24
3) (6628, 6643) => 6631.40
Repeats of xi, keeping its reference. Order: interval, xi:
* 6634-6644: 1.012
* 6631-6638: 1.005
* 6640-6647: 1.019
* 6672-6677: 1.008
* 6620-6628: 0.996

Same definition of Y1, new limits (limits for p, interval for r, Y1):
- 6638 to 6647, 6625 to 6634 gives -0.003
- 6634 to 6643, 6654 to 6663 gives 0.062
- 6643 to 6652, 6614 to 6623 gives -0.024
